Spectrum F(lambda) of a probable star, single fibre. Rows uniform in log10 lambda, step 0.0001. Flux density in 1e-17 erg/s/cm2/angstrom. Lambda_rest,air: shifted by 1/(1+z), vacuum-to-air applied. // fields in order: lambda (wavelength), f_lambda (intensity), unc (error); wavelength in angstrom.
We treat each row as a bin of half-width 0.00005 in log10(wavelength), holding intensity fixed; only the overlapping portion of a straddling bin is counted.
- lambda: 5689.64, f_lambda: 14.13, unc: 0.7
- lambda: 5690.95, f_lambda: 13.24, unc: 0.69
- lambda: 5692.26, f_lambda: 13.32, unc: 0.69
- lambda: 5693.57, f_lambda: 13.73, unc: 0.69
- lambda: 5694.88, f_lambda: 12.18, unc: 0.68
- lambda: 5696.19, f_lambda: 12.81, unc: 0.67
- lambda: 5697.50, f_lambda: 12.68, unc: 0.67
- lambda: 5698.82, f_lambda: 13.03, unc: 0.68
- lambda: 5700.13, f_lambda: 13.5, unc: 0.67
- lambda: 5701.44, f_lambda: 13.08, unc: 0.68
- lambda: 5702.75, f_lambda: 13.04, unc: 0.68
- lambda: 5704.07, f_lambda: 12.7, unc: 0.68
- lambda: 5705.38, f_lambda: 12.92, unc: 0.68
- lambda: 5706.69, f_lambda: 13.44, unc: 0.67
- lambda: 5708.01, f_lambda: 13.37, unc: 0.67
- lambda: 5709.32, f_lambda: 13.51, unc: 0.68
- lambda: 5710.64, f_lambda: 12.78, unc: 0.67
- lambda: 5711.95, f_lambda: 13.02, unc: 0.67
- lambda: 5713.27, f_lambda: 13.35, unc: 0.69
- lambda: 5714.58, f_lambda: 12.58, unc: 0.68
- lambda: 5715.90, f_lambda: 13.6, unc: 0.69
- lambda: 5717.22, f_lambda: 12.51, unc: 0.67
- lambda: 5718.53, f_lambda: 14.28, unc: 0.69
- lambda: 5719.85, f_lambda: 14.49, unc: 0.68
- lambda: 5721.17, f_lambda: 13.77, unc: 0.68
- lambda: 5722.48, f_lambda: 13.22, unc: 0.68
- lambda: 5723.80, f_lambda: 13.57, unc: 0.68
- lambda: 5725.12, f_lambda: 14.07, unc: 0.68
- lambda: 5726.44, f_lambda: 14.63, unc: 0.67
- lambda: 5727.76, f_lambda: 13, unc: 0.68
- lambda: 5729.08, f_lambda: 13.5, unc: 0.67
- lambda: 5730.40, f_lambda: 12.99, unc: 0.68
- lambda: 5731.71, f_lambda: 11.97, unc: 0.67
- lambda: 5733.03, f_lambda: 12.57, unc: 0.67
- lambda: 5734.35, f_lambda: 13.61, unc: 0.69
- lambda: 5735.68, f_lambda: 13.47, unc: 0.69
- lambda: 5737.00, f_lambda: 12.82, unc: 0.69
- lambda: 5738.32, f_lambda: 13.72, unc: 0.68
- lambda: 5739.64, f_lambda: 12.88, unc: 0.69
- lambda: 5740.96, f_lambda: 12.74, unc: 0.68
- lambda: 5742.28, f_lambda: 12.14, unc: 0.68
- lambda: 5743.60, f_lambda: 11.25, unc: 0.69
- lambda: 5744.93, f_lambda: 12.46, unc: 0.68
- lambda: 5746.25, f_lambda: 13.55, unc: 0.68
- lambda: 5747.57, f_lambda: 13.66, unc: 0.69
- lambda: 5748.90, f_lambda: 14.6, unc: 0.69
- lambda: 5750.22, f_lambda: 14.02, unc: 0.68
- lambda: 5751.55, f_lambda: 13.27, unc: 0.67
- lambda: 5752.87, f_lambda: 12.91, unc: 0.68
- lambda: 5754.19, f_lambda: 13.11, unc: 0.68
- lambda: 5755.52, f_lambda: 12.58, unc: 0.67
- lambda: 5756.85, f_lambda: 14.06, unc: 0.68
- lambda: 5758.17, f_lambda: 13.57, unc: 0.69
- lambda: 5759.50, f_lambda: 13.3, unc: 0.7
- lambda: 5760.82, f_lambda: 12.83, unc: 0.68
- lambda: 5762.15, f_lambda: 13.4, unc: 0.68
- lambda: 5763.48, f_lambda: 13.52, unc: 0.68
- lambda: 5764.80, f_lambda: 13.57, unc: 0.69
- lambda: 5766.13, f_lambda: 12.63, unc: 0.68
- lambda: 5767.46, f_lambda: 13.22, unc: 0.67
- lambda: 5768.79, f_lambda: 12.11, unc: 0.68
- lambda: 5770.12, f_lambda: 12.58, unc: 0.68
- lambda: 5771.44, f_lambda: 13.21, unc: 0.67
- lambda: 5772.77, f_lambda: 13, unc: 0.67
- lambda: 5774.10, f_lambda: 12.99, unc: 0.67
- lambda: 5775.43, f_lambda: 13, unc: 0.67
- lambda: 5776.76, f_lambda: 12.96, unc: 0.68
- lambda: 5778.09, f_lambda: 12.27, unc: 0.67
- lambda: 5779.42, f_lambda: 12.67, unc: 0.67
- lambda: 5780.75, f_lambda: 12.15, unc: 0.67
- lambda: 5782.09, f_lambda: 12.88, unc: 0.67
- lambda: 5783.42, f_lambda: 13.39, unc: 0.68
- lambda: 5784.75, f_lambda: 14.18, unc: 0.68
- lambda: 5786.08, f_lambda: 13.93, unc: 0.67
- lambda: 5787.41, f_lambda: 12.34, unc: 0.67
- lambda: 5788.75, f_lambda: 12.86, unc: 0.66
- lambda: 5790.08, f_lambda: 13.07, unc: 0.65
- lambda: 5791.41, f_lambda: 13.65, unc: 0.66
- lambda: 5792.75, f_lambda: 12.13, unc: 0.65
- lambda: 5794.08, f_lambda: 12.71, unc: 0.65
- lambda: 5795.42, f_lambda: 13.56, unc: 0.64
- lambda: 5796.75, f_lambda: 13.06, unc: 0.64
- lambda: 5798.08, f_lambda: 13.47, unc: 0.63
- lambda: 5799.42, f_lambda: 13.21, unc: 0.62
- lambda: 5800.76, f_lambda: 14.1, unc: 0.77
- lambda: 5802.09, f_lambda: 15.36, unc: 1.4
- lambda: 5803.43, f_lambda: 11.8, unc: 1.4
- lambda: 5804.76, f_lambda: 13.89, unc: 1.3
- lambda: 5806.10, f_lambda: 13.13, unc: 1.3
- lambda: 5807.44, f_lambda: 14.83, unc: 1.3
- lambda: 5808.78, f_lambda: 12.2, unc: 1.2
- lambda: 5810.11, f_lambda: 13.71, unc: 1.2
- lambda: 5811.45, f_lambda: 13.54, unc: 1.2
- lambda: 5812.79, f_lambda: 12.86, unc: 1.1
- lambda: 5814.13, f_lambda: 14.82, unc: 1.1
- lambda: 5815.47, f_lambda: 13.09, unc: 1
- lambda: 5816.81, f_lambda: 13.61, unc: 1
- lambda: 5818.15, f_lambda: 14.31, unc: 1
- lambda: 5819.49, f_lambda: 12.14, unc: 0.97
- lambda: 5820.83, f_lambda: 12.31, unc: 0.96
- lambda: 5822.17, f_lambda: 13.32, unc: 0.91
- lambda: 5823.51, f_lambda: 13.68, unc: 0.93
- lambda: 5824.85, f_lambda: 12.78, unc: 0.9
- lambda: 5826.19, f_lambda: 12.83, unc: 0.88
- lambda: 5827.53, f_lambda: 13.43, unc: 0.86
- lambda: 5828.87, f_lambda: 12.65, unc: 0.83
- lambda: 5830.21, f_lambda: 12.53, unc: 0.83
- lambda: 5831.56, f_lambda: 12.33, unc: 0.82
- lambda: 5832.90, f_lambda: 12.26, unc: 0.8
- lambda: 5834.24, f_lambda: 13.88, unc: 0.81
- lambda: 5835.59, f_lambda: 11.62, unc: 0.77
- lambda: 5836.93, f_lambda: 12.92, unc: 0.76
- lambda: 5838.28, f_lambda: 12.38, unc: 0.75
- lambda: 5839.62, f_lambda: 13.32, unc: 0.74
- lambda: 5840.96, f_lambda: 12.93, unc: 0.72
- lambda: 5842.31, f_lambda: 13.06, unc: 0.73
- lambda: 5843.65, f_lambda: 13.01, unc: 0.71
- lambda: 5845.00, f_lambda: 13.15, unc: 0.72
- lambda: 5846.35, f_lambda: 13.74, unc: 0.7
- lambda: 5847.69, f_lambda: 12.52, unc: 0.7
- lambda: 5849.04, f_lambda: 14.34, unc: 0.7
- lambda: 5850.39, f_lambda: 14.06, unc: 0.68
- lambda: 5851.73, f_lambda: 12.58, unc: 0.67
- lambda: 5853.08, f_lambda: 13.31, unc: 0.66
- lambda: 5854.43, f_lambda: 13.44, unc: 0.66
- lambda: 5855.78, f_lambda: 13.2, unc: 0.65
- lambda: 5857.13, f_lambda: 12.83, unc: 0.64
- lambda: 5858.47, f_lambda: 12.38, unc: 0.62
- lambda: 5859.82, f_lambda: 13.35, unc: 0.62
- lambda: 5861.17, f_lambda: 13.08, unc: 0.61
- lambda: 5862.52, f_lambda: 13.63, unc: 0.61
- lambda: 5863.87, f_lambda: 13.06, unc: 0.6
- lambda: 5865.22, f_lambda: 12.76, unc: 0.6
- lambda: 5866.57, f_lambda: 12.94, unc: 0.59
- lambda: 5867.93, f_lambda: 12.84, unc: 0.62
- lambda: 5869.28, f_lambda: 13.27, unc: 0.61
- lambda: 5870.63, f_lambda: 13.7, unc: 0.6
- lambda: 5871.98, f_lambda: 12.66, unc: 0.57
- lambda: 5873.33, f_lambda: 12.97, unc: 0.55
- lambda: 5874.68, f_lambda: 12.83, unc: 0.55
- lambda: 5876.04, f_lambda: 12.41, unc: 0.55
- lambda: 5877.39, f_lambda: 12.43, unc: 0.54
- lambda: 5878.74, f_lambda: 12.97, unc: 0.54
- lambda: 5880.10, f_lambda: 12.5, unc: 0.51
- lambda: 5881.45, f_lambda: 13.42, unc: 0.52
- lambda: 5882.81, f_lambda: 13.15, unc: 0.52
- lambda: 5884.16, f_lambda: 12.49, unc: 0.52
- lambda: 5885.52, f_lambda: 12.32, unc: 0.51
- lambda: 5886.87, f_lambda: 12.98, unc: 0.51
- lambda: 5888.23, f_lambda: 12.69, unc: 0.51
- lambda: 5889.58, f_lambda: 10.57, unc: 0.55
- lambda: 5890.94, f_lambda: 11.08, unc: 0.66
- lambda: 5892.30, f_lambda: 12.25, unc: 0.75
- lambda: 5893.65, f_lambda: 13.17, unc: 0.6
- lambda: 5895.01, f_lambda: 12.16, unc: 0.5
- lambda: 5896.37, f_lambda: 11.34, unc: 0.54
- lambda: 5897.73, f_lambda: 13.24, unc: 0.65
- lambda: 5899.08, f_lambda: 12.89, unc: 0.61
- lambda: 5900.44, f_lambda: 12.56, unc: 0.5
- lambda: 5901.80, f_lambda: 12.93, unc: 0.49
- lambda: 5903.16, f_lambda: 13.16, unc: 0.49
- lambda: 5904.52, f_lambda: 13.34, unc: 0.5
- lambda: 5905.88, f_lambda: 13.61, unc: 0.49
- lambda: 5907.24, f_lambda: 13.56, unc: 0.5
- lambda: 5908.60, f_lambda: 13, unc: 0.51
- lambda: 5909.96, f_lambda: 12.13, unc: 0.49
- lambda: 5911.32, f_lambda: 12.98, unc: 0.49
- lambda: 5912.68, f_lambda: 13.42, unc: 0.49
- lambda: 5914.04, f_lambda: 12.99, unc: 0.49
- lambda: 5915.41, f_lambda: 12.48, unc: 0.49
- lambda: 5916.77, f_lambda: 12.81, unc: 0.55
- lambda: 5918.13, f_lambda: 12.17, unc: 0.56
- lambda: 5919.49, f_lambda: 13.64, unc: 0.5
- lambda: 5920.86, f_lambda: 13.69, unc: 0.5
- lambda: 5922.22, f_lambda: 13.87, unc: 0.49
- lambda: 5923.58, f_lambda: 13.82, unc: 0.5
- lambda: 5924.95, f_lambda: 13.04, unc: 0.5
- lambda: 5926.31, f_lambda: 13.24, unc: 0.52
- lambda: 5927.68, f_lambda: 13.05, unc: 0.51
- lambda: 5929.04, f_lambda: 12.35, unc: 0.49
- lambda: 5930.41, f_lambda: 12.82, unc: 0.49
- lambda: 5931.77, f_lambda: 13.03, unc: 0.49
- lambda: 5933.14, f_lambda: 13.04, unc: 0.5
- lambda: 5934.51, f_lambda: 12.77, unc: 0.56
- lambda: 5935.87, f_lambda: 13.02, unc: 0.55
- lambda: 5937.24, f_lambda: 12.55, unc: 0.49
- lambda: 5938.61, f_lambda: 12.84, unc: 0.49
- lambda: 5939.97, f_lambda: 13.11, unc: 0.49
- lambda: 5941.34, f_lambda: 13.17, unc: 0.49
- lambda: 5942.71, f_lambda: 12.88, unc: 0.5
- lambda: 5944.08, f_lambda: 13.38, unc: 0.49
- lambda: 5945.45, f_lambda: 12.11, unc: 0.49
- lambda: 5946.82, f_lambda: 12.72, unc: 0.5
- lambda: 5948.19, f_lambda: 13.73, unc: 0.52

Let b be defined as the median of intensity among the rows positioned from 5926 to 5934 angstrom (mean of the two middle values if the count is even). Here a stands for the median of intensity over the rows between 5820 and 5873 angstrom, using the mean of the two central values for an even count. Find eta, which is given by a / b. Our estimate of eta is 1.00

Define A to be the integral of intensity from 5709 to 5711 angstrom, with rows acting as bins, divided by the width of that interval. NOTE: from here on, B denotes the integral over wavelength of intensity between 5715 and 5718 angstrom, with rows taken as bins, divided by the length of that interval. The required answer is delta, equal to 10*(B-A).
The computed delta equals 0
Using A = 13.1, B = 13.1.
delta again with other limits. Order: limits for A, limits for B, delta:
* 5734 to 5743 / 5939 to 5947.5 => -1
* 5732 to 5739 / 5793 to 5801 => 1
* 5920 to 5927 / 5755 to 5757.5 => -2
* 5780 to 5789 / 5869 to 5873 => 1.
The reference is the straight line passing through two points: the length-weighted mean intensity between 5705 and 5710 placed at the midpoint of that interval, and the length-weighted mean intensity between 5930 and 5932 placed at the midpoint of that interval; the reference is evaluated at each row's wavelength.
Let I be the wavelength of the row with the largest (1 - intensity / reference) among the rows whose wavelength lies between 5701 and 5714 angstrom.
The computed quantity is 5704.07 angstrom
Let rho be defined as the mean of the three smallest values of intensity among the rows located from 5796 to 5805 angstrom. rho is 12.7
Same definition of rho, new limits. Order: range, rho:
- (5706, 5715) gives 12.8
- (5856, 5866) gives 12.7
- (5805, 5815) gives 12.7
